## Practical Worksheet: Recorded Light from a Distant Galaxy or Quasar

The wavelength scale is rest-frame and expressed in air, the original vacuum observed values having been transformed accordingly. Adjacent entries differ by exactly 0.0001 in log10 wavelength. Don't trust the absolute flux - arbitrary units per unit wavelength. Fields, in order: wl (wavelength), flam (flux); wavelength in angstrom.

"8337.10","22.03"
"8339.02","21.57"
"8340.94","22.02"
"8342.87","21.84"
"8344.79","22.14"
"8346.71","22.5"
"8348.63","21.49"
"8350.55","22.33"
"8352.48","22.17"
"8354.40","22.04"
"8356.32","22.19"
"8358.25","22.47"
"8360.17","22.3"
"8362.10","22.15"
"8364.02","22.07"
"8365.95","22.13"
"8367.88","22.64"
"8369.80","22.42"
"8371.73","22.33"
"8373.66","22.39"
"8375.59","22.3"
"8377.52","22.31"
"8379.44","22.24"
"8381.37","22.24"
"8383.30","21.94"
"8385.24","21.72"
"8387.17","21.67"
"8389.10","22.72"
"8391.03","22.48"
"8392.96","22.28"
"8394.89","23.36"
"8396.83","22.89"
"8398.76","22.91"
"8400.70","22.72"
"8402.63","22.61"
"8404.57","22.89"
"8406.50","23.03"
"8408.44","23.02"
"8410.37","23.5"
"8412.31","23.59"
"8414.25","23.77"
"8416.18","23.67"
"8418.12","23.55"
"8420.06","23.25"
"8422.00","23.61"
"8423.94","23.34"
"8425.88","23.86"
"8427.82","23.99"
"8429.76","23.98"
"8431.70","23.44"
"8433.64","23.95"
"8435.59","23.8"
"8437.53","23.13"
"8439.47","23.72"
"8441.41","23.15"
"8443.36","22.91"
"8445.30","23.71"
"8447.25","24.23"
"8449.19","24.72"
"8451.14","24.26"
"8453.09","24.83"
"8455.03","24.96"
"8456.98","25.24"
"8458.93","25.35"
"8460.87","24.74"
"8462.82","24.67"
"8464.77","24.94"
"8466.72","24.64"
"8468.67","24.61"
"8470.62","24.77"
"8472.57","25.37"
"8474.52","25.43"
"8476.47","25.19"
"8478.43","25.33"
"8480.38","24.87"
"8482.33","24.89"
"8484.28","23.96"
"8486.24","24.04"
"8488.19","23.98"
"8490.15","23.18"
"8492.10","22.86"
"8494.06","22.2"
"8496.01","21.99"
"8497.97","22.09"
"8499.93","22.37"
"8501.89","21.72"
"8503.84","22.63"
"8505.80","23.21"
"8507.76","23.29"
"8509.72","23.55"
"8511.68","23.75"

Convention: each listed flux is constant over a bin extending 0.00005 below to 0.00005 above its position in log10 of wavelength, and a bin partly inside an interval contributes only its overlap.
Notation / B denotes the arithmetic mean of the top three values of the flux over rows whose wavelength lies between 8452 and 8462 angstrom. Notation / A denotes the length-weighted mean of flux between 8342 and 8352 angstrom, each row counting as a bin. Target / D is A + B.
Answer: 47.3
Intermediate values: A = 22.1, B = 25.2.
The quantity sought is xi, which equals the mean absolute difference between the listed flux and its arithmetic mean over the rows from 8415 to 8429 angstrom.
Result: 0.20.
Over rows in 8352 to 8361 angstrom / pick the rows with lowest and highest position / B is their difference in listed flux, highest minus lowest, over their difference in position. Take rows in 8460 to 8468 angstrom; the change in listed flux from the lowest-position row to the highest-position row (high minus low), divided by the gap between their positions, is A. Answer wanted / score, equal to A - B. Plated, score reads -0.034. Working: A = -0.02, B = 0.02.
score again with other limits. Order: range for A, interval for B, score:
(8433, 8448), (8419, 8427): -0.084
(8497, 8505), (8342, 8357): 0.066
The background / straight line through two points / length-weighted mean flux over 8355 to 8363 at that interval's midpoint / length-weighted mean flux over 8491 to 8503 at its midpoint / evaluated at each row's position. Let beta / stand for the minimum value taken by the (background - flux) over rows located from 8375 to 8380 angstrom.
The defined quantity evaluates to -0.1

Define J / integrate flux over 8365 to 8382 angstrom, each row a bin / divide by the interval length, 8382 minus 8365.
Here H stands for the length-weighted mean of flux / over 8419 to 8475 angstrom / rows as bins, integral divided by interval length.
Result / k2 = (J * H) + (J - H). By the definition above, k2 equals 539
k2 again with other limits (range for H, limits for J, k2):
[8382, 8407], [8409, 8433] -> 534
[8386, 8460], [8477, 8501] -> 553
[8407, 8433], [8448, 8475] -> 588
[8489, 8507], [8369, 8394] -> 500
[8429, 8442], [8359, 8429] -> 537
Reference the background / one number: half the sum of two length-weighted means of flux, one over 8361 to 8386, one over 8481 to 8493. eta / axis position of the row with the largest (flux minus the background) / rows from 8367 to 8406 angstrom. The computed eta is 8394.89 angstrom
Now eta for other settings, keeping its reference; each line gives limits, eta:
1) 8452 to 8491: 8474.52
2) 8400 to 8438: 8427.82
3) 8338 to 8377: 8367.88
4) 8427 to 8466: 8458.93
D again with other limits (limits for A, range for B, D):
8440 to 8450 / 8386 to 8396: 46.6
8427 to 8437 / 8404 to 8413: 47.2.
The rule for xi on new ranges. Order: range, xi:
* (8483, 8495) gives 0.62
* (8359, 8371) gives 0.17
